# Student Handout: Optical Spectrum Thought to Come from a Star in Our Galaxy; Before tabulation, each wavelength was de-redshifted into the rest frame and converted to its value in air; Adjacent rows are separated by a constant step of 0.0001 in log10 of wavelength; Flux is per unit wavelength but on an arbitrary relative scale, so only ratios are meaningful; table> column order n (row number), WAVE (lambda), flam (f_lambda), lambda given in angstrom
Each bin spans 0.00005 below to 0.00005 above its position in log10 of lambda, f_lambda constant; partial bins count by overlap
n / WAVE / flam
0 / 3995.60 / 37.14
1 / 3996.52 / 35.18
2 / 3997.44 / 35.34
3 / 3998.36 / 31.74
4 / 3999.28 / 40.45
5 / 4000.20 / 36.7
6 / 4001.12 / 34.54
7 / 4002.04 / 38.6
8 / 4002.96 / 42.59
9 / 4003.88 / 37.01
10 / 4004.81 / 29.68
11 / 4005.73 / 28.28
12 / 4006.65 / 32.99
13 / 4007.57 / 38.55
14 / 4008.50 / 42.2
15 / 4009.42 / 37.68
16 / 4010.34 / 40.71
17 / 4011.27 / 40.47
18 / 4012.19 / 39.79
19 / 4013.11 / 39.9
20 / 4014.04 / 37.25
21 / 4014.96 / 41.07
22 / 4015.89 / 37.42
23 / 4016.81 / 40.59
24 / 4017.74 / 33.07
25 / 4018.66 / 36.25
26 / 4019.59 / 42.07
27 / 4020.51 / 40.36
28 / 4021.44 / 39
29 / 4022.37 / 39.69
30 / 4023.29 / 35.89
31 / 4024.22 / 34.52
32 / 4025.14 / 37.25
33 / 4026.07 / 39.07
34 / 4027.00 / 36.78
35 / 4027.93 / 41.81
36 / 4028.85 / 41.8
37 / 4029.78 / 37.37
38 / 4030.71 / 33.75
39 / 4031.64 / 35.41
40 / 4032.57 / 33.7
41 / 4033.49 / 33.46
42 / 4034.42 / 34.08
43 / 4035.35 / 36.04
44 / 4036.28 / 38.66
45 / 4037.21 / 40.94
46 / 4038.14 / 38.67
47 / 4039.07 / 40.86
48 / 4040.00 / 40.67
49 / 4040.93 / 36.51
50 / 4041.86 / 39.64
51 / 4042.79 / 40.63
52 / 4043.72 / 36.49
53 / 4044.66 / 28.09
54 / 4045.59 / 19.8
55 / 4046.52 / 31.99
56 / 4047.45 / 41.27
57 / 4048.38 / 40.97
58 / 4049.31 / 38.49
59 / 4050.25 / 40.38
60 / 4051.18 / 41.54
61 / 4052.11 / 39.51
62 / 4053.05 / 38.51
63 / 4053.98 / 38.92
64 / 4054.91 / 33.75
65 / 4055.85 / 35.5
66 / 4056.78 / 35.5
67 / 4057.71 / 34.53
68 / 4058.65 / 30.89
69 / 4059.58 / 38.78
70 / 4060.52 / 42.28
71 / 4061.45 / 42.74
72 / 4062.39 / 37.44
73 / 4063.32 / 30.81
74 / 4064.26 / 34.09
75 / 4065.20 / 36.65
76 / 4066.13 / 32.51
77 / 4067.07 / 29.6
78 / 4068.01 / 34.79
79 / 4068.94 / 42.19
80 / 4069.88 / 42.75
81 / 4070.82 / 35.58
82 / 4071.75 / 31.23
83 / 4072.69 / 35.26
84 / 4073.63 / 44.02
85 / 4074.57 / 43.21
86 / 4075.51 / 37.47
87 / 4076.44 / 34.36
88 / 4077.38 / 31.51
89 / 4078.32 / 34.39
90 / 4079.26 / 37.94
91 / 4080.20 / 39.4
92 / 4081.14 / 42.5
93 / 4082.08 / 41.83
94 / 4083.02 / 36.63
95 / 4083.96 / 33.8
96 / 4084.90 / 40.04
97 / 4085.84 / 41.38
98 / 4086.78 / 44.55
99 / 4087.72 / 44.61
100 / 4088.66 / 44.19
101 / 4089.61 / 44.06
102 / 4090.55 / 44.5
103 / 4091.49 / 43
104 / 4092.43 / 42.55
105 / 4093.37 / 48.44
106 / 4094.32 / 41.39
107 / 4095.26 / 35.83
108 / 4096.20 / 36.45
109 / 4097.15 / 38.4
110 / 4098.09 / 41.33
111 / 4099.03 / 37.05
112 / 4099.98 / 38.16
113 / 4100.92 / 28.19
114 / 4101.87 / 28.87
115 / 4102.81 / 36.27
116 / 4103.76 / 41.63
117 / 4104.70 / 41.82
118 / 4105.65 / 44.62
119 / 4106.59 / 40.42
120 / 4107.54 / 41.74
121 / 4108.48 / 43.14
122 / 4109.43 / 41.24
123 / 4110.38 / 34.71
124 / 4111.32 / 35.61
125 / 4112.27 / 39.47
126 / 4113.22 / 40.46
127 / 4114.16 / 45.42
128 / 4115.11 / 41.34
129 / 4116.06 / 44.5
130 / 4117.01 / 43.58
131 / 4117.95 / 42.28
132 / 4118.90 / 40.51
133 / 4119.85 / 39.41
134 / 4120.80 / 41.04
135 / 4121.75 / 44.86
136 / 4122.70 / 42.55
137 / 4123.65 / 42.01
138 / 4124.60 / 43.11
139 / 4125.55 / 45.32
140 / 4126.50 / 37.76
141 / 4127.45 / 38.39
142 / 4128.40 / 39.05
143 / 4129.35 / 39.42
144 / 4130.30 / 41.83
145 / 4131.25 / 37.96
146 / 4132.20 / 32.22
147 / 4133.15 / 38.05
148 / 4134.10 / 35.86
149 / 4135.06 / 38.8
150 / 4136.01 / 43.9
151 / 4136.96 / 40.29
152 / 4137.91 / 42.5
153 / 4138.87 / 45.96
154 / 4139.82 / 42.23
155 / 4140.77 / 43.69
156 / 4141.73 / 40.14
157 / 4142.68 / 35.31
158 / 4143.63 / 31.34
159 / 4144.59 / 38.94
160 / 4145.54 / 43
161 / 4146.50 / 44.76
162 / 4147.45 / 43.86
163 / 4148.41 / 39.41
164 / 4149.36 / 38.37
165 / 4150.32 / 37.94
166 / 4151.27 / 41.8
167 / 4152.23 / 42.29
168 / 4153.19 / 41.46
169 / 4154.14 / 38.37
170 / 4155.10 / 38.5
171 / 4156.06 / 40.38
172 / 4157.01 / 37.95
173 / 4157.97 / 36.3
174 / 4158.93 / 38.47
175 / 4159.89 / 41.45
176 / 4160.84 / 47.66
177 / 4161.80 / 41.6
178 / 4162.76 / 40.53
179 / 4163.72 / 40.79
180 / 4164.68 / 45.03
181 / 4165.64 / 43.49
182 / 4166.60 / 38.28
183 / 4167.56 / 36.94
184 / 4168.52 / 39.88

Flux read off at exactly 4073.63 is 44.02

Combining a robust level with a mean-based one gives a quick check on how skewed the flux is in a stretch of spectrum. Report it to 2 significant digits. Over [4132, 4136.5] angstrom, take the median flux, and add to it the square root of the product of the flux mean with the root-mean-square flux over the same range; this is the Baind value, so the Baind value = 76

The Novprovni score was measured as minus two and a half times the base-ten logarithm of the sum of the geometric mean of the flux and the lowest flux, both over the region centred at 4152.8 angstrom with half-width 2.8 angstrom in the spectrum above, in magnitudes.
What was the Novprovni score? -4.73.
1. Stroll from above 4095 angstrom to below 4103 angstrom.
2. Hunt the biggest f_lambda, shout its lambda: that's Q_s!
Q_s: 4098.09 angstrom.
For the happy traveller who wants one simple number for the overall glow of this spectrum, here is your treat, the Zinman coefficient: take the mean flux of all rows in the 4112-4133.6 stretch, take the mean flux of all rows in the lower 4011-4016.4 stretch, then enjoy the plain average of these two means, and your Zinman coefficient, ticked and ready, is 40.1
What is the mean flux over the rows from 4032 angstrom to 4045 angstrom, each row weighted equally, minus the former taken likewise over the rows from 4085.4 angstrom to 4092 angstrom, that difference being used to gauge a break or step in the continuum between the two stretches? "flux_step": -6.7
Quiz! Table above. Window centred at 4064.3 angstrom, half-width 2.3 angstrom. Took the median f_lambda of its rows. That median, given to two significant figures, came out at 34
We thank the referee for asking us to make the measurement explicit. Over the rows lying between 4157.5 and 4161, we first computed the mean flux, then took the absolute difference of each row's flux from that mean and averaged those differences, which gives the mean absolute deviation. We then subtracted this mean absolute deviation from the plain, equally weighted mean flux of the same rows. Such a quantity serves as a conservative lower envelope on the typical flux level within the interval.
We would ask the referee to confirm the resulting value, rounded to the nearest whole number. 37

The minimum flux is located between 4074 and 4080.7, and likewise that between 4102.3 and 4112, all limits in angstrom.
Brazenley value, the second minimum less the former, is 3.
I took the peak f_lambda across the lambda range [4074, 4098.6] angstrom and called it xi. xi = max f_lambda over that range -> 48.44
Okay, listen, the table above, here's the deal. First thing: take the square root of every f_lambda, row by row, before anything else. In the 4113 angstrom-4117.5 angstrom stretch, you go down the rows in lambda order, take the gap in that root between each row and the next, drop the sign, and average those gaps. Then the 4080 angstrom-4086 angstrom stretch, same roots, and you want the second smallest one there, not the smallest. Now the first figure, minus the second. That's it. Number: -5.80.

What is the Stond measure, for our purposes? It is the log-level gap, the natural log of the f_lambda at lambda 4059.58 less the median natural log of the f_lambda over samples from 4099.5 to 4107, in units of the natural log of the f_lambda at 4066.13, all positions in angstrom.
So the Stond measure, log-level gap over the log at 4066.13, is 0.00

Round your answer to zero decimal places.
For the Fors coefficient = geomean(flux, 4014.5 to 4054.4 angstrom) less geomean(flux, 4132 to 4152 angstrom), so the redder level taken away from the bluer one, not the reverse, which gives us -2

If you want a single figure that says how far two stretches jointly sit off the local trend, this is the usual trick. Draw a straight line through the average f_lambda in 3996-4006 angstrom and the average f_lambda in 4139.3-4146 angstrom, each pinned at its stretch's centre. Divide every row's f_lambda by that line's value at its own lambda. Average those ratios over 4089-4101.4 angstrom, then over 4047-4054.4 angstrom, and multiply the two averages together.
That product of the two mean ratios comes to 1.14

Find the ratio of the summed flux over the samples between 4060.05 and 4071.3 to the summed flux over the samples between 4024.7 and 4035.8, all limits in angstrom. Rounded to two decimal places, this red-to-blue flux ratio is 1.00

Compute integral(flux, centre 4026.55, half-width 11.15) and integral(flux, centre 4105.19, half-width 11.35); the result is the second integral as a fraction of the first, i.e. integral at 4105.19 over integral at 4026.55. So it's 1.06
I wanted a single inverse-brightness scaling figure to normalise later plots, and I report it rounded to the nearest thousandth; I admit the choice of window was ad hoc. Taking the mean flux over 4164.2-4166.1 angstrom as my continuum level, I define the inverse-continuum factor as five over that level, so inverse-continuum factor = 0.113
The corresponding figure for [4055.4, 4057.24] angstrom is 0.141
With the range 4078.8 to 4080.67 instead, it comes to 0.129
